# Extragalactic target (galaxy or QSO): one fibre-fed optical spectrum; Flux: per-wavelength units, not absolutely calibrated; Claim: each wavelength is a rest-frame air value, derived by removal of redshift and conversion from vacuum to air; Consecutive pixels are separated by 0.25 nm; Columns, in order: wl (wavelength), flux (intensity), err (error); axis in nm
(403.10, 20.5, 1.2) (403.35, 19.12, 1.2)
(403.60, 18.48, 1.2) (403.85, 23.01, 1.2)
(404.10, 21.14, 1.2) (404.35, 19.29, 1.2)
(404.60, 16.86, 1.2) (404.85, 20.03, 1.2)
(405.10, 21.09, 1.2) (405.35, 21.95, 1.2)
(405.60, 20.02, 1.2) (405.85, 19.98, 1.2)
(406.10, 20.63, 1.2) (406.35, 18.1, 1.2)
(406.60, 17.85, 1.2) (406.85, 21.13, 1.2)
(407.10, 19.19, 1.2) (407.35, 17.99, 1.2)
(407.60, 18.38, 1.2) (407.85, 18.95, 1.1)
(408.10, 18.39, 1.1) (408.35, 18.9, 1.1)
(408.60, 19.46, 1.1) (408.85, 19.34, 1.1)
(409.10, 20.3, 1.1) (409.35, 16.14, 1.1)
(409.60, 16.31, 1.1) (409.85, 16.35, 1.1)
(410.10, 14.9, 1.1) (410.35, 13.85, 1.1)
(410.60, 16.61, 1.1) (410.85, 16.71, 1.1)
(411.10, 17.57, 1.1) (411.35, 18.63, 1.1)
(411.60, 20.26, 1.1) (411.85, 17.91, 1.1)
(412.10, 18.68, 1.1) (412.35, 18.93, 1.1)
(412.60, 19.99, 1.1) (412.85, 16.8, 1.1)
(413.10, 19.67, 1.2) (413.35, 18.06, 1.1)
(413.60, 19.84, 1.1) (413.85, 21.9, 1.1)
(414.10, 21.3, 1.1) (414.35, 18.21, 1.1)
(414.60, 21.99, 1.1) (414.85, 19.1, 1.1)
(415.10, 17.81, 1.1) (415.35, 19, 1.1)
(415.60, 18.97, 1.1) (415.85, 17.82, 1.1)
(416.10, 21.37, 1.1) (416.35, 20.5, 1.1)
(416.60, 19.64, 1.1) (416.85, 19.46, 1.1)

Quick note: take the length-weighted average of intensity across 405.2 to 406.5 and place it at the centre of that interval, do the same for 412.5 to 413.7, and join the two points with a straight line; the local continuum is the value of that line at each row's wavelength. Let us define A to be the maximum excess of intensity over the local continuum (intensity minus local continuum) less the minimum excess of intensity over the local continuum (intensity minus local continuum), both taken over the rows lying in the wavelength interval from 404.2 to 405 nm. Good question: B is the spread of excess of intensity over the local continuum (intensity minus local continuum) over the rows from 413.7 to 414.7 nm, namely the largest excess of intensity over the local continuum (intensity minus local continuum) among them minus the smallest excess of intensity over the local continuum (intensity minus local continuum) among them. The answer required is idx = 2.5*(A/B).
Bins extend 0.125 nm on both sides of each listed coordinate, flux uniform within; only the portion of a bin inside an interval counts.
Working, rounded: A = 3.2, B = 3.8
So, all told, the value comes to 2.1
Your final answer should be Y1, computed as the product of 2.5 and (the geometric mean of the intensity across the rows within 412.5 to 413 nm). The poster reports 45.8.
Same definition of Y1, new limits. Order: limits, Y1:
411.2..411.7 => 48.6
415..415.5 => 46.0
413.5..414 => 52.1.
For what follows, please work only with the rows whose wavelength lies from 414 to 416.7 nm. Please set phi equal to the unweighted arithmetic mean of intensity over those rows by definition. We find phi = 19.6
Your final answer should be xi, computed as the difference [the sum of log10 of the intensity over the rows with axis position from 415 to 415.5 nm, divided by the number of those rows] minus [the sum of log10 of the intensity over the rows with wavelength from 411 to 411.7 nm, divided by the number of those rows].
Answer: -0.009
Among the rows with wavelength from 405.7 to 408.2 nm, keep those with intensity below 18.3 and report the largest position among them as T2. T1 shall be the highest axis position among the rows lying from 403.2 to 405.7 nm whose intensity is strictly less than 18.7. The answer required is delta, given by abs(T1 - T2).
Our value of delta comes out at 2.75 nm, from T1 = 404.60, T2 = 407.35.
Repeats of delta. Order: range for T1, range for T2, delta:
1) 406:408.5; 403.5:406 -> 3.50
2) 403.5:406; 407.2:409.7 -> 5.00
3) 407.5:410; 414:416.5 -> 6.00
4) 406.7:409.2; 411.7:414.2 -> 5.25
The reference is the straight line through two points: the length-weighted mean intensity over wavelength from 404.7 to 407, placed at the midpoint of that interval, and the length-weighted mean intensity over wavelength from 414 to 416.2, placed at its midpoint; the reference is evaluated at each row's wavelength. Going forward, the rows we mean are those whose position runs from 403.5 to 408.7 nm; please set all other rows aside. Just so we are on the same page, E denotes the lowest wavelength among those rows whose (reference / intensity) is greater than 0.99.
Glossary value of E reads 403.60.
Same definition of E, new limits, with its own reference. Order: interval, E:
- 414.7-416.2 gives 414.85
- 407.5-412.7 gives 407.60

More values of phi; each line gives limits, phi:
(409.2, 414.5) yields 18.0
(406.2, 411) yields 17.8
